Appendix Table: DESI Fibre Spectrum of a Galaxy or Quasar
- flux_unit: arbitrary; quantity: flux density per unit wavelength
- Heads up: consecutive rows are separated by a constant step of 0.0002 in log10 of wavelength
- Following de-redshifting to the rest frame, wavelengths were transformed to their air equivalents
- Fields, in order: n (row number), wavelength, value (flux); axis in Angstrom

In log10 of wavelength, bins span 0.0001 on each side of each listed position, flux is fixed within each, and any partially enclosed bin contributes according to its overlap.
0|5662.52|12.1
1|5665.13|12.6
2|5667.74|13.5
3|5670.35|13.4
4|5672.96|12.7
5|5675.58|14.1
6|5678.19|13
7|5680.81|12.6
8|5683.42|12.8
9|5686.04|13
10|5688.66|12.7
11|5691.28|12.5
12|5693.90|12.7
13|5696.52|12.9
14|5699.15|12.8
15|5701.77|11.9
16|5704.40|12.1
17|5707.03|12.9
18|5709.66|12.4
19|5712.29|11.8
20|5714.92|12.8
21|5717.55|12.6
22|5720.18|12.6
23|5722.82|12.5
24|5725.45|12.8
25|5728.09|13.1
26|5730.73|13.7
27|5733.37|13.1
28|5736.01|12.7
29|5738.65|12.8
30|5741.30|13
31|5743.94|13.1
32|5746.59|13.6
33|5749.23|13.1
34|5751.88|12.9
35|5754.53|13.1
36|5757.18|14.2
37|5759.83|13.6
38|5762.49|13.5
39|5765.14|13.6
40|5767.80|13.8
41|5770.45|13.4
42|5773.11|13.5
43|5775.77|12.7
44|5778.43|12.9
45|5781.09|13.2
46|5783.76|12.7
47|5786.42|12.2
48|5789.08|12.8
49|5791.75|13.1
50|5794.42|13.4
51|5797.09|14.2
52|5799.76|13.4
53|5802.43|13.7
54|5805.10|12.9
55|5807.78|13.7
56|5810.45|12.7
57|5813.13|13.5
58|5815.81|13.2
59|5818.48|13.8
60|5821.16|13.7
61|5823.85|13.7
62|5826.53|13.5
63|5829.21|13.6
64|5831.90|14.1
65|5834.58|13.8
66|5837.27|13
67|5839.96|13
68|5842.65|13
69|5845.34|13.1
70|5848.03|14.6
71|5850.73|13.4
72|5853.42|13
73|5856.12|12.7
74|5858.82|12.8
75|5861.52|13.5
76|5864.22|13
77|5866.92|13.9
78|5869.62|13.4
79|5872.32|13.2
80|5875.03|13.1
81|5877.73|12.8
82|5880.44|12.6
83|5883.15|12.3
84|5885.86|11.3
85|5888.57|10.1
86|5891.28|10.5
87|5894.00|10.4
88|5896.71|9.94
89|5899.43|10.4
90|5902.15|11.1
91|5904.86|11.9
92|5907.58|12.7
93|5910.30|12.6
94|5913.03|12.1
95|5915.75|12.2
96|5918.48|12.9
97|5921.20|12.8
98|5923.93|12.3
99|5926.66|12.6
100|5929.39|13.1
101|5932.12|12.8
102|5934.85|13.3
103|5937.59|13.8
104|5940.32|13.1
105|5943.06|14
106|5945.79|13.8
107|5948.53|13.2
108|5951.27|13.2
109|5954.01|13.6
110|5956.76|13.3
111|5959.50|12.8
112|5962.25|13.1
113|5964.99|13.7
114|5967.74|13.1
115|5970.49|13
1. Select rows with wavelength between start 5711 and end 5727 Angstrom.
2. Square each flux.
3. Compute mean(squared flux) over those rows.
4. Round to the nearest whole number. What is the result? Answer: 157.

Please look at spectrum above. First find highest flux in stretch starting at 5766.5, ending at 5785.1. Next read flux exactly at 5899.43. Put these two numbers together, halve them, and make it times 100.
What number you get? 1210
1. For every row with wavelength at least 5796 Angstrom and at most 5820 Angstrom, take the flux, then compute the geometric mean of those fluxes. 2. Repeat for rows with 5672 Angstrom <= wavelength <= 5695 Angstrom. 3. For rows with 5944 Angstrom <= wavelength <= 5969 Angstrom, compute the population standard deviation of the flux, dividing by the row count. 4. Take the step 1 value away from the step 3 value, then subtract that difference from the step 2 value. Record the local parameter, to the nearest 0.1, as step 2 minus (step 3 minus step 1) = 26.0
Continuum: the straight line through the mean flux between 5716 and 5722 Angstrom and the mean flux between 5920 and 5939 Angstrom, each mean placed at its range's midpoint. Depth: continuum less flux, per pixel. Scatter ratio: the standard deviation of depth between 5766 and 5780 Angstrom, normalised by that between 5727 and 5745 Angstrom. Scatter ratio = 1.4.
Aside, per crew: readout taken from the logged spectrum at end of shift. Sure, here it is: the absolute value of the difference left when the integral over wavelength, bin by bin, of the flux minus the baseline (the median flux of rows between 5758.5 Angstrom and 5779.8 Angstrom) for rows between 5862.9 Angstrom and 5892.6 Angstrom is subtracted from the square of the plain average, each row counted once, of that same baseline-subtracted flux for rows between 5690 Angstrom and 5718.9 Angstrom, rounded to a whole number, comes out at 34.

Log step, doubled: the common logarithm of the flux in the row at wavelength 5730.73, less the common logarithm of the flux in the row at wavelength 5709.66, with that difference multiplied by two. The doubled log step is 0.09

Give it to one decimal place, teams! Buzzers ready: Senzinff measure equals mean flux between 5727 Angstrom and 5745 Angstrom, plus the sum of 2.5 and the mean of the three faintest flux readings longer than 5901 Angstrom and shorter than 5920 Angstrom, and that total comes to 27.3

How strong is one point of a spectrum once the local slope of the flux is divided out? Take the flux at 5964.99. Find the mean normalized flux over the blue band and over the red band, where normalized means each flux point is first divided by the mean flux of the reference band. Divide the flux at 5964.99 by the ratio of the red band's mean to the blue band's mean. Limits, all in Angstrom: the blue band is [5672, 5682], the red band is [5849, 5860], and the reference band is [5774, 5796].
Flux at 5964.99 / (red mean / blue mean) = 13.8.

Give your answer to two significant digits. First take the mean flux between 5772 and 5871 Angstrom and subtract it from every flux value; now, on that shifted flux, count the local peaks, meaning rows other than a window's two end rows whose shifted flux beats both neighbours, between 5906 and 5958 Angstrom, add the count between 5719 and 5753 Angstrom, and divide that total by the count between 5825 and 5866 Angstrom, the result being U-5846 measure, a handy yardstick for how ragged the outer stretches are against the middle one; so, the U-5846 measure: 2.3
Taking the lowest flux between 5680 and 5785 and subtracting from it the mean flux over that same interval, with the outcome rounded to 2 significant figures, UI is -1.1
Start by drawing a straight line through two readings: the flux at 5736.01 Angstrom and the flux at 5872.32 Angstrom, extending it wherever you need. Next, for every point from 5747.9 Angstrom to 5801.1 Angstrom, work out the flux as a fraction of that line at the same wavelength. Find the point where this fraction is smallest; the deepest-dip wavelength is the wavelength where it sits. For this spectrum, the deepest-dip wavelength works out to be 5786.42 Angstrom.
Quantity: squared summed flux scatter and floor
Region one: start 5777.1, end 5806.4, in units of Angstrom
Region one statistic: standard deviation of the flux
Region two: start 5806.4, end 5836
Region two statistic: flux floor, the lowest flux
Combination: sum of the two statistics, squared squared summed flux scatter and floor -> 175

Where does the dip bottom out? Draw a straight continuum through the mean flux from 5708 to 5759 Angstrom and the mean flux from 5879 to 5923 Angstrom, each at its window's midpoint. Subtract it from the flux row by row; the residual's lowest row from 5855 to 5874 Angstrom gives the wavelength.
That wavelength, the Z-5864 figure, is 5856.12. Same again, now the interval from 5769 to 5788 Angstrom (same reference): 5786.42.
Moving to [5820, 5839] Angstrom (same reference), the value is 5837.27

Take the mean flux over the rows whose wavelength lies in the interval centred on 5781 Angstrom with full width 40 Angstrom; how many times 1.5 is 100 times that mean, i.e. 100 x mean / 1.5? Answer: 882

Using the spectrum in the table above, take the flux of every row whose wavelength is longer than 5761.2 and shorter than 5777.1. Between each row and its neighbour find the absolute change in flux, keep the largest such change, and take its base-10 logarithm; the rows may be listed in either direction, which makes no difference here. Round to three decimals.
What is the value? -0.097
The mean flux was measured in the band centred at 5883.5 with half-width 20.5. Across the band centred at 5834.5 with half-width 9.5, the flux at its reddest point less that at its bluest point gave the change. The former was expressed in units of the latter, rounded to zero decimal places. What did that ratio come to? -24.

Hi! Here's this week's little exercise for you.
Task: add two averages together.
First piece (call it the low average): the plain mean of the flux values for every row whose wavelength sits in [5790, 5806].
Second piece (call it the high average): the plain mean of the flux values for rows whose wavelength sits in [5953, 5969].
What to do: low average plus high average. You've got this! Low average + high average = 26.7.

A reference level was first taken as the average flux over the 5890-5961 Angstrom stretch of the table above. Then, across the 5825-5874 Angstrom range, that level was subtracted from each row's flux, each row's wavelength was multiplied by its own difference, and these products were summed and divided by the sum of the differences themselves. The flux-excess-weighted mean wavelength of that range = 5847.8 Angstrom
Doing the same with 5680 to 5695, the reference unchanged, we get 5686.7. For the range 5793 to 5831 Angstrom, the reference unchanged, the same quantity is 5811.9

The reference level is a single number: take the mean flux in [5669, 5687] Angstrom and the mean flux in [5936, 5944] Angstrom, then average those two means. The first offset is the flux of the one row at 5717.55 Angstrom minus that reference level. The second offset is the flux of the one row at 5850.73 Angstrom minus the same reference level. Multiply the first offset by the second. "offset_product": 0.0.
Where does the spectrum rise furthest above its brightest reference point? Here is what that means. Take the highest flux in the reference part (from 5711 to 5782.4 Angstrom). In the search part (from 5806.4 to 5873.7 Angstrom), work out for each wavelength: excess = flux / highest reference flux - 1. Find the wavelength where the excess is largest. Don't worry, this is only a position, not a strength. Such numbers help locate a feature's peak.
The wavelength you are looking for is 5848.03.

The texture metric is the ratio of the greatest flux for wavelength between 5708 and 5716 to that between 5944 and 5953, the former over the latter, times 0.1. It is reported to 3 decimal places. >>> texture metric 0.093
